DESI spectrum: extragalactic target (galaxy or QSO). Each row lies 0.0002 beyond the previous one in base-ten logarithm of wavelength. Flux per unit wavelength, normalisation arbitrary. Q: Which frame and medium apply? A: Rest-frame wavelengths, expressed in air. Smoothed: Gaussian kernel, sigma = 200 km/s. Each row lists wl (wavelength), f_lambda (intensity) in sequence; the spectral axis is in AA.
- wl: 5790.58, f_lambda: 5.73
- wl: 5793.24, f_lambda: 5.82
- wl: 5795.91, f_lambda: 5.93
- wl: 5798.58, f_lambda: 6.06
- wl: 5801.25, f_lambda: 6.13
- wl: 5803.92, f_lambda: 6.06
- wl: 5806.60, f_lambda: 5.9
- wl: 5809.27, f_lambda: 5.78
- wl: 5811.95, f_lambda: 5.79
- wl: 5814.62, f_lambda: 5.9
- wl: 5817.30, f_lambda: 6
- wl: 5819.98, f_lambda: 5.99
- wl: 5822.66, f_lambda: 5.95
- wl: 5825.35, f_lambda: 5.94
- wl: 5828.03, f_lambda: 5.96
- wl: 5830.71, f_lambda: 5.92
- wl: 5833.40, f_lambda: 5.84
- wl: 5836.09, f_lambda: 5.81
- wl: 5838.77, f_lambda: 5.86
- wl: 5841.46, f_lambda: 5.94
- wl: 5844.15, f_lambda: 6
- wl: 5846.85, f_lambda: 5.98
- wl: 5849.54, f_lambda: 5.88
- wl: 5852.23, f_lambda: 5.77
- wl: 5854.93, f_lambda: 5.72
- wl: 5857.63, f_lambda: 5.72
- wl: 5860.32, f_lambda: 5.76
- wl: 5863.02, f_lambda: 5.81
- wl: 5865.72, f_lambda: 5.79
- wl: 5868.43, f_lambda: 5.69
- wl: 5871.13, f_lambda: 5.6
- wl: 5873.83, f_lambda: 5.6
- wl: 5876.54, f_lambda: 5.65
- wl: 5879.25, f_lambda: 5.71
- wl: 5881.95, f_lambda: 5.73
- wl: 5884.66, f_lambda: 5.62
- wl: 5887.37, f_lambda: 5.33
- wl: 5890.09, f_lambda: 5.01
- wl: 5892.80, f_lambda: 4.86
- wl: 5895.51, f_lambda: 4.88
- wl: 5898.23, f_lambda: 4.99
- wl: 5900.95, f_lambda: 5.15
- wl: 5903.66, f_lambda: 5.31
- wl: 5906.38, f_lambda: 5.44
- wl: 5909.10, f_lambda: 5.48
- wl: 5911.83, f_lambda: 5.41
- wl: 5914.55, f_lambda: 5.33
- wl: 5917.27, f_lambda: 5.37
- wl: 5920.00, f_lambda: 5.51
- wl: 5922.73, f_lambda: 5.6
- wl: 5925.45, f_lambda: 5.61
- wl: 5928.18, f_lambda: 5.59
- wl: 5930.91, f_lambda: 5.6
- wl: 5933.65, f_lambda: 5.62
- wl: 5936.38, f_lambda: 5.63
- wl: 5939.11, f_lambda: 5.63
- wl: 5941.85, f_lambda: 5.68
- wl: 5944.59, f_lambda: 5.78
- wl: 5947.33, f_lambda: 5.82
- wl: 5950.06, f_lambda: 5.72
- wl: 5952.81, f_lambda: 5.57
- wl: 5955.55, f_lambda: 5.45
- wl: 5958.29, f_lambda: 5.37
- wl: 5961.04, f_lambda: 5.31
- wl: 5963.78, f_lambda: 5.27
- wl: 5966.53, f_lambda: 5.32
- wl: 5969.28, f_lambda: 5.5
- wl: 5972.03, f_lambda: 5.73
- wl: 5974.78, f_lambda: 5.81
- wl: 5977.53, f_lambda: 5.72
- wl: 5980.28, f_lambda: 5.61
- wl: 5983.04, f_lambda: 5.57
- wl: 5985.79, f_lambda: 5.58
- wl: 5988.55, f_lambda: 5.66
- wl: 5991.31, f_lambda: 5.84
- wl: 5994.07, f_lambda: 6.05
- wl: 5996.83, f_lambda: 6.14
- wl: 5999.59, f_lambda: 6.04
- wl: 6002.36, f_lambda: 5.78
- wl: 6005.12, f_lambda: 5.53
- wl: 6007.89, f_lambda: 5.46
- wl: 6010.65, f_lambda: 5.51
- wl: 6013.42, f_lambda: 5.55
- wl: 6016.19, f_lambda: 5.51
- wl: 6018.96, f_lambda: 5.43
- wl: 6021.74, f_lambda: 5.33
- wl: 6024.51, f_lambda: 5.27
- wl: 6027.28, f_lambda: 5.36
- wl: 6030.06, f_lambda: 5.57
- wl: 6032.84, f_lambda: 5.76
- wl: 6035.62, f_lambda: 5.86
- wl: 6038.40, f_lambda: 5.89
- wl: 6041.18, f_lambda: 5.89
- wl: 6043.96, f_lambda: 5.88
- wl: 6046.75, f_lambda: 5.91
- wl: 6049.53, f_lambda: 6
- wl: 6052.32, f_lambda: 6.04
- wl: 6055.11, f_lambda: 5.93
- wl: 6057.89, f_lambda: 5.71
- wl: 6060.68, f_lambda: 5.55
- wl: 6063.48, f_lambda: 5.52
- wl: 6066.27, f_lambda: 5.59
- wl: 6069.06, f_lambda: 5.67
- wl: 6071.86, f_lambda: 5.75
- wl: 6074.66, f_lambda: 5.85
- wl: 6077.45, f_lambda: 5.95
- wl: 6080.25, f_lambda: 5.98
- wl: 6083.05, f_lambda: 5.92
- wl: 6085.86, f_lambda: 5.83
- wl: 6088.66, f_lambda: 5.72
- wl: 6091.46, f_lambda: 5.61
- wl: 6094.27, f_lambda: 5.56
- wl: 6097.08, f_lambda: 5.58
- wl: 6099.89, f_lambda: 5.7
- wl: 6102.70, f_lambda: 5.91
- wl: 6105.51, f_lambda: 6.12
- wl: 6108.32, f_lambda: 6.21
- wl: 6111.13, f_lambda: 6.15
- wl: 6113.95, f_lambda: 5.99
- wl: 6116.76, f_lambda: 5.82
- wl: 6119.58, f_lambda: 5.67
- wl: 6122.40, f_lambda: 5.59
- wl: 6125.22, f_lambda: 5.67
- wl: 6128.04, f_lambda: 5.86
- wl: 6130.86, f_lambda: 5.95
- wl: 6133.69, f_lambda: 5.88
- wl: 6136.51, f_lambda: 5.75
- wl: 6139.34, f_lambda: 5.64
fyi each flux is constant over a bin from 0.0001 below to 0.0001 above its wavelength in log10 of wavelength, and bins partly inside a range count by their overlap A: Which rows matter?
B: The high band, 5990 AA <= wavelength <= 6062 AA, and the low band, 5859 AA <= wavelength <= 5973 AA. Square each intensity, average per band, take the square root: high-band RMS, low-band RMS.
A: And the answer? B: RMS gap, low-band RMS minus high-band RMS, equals -0.227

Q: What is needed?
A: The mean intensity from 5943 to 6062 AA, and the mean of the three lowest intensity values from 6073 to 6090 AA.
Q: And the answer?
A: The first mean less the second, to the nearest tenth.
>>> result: -0.1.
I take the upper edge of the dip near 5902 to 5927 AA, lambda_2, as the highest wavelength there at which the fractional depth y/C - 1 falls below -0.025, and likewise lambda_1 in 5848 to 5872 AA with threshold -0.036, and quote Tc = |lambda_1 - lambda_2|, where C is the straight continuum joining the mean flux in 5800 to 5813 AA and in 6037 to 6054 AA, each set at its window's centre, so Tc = 54.3 AA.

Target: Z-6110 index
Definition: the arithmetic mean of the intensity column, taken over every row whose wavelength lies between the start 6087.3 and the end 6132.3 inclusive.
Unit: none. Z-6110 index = 5.82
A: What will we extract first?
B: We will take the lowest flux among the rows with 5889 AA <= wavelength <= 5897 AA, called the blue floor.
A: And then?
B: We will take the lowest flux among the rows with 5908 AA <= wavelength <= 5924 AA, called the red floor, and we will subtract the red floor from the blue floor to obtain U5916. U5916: -0.5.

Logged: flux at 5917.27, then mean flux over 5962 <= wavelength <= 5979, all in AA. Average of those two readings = 5.46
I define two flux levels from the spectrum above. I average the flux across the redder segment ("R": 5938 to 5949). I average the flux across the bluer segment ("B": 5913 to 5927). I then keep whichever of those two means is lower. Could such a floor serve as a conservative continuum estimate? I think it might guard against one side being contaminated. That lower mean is 5.5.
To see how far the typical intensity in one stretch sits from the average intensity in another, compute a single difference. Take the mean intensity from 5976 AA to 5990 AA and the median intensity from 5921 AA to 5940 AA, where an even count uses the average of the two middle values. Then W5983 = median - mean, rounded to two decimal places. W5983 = -0.02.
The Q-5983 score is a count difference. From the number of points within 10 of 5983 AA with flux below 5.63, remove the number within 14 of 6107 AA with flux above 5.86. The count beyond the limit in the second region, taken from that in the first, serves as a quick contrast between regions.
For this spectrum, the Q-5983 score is -2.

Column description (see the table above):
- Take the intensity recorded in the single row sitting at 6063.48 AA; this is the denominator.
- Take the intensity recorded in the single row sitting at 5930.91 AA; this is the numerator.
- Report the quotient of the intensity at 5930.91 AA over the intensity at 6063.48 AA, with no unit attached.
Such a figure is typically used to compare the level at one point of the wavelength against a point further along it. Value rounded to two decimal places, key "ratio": 1.01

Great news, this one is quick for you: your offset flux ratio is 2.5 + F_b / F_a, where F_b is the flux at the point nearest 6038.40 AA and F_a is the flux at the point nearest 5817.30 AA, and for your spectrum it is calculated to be 3.48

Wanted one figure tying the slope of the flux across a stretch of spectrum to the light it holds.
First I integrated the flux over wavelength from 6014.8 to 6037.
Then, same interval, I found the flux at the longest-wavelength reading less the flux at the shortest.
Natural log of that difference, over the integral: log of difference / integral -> -0.0086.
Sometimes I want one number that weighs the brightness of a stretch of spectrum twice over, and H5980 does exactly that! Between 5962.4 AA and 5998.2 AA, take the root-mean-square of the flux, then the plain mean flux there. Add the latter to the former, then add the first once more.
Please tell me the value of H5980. 17.0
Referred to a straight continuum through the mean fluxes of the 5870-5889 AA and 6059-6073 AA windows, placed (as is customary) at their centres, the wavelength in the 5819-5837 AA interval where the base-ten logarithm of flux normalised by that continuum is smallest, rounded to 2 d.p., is 5836.09 AA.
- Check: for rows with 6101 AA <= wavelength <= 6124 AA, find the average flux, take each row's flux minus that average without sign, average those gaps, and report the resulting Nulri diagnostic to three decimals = 0.185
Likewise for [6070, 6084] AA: 0.072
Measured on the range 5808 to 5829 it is 0.068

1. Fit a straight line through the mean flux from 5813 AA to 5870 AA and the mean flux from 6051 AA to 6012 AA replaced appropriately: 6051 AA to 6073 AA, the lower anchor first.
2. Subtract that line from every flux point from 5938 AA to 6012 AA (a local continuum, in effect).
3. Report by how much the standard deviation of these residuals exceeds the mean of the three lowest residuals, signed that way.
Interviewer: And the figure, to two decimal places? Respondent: 0.71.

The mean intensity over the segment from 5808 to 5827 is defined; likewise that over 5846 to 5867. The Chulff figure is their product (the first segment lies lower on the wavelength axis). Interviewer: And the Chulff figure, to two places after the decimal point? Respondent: 34.28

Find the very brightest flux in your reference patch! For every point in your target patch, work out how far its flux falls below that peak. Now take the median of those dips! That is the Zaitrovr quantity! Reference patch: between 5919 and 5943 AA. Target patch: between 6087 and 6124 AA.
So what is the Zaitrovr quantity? -0.04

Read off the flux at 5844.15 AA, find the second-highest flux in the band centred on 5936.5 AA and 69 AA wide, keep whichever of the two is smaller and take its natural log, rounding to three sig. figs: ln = 1.75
